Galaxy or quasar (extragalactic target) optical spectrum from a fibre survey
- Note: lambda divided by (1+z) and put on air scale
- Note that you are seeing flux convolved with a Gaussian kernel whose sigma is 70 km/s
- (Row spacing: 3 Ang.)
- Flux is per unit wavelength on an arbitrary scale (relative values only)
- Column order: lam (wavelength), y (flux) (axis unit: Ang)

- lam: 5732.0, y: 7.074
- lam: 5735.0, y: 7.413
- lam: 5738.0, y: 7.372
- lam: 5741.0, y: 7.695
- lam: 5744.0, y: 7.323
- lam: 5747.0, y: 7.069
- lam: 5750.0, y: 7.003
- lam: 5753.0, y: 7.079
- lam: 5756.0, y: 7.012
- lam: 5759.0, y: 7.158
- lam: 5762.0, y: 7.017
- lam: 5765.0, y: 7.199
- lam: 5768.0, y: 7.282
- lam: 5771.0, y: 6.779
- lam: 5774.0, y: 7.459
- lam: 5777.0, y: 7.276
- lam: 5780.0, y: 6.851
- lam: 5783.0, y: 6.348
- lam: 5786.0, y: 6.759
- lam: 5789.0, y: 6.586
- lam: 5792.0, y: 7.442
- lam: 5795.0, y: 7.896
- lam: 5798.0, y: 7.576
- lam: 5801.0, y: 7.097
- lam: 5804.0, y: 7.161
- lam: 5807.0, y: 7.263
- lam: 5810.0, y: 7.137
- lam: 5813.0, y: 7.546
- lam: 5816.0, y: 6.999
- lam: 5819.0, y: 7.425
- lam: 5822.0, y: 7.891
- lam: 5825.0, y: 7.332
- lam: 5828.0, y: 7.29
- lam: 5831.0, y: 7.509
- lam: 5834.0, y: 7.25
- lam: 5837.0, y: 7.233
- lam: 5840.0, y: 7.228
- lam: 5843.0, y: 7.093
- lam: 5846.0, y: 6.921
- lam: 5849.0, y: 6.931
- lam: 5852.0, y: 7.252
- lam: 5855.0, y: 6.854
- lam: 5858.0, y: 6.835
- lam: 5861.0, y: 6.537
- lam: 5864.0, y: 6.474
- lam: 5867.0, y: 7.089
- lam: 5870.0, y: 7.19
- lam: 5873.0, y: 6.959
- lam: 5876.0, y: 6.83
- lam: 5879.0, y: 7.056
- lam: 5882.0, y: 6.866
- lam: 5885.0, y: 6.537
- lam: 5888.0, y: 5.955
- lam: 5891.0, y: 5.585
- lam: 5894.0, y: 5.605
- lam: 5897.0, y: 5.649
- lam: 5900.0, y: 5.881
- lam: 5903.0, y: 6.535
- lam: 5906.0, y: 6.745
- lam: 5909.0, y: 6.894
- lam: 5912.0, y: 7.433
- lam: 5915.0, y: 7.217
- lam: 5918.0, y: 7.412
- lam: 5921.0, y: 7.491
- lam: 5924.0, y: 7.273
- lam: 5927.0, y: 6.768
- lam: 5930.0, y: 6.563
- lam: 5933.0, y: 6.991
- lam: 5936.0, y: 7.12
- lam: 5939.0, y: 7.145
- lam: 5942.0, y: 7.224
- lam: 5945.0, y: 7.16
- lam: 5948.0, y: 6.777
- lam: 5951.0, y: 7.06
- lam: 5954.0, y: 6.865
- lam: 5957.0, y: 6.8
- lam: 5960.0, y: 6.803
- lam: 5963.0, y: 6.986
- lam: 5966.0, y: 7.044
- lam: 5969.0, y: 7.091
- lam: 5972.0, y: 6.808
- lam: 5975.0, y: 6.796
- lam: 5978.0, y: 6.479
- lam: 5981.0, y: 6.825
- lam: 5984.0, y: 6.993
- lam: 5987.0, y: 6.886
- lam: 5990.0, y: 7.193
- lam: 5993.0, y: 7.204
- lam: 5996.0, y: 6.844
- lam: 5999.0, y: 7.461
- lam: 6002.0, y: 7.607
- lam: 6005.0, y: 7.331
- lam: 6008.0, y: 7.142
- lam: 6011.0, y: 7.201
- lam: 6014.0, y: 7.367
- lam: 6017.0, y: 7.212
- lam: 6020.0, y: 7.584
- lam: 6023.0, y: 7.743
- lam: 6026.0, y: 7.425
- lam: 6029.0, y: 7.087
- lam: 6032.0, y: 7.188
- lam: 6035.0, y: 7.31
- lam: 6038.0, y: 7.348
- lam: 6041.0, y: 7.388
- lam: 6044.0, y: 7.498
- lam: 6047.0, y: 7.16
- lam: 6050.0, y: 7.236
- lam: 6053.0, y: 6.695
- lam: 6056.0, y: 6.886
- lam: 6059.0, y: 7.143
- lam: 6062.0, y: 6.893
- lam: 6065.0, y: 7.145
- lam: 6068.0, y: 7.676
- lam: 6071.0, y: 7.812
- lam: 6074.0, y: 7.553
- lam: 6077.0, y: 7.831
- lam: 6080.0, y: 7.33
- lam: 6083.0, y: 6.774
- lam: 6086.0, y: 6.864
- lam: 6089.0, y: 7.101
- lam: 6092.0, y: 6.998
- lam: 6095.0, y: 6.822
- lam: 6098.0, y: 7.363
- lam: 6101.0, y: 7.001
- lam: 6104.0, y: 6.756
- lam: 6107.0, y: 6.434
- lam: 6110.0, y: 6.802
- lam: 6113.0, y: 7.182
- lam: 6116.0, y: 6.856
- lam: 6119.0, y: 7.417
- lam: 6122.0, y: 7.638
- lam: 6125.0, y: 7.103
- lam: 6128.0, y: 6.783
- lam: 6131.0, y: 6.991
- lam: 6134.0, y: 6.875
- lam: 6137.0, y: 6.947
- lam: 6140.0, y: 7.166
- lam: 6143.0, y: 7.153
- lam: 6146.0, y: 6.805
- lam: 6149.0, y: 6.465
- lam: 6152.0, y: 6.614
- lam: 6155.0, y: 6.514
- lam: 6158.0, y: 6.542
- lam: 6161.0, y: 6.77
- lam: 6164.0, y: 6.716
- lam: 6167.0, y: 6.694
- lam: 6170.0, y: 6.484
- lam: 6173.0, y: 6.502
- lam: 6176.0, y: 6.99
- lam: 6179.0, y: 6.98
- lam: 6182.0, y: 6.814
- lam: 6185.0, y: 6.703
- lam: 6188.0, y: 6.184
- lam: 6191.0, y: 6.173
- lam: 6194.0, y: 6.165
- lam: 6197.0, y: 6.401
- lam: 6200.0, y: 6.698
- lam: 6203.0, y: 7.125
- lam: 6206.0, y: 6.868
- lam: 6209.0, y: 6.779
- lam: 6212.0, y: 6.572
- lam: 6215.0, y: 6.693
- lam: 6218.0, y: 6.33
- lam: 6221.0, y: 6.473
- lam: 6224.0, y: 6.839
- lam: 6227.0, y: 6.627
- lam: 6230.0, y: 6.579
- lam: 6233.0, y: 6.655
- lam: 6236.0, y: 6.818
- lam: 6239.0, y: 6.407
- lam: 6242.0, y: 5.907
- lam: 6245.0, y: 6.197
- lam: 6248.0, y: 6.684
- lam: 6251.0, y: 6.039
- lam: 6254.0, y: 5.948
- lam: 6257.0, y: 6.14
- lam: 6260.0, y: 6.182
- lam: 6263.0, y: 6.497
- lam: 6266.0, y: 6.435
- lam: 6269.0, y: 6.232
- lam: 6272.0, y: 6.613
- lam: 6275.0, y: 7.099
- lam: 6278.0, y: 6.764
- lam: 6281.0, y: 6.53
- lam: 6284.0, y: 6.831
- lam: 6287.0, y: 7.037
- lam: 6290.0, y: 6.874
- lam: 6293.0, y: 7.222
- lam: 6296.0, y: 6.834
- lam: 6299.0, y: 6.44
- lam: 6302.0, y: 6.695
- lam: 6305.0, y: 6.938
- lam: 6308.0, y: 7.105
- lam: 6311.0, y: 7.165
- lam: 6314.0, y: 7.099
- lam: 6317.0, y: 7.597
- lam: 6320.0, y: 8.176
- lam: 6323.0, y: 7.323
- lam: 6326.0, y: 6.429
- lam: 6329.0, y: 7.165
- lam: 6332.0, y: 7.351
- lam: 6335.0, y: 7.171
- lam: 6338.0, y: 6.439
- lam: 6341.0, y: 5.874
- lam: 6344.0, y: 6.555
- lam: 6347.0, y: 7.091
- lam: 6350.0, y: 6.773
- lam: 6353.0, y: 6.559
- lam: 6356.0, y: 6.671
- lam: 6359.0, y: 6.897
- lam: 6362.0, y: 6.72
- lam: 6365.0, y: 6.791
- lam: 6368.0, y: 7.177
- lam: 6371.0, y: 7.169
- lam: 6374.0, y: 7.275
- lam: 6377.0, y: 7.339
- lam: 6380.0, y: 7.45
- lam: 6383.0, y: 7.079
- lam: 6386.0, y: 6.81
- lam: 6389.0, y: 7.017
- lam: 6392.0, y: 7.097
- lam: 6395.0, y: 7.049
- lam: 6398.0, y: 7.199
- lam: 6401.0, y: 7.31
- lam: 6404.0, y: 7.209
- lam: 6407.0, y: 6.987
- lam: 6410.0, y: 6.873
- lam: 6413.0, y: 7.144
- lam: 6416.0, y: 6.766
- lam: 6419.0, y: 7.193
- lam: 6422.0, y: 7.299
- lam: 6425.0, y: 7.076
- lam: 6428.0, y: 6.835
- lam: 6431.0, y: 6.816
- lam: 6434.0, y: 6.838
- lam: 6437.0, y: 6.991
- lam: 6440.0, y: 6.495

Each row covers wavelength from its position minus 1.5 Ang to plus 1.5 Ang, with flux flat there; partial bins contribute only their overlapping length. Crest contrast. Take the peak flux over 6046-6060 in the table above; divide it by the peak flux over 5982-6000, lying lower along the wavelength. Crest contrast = 0.97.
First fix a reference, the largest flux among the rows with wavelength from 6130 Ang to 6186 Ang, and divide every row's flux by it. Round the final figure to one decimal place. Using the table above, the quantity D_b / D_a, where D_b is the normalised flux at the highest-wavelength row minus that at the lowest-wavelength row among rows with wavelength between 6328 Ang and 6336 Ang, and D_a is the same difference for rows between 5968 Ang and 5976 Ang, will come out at 0.0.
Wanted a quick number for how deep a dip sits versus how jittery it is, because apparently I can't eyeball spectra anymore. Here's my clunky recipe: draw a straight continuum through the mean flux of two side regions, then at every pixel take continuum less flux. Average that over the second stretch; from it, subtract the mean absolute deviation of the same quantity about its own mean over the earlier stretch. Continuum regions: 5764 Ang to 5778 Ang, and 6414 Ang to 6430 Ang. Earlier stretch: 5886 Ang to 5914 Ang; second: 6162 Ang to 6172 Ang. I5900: -0.11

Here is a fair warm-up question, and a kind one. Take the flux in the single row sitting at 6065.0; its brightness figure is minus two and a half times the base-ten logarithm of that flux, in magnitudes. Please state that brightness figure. -2.14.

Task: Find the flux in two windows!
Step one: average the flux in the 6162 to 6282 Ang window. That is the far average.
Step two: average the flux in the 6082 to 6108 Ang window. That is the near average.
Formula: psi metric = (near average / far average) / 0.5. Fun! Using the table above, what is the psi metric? 2.11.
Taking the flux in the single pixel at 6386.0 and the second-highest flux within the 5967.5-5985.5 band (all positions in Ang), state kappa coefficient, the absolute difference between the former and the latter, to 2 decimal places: 0.18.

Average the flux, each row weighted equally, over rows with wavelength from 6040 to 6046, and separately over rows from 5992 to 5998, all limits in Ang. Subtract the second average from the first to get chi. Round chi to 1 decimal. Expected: 0.4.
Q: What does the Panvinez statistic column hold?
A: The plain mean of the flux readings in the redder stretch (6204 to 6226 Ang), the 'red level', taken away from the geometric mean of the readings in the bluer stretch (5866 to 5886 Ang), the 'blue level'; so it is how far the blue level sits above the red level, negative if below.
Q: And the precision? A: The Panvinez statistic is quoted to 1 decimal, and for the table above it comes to 0.3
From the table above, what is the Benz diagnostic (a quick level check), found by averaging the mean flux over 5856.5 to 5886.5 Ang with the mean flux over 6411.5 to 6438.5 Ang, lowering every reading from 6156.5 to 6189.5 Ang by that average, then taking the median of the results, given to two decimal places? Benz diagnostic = -0.21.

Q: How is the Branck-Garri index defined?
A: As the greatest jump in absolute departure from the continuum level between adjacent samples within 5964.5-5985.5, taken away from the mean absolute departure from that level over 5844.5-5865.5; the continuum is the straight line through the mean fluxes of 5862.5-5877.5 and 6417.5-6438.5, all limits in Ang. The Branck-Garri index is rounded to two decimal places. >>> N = -0.16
